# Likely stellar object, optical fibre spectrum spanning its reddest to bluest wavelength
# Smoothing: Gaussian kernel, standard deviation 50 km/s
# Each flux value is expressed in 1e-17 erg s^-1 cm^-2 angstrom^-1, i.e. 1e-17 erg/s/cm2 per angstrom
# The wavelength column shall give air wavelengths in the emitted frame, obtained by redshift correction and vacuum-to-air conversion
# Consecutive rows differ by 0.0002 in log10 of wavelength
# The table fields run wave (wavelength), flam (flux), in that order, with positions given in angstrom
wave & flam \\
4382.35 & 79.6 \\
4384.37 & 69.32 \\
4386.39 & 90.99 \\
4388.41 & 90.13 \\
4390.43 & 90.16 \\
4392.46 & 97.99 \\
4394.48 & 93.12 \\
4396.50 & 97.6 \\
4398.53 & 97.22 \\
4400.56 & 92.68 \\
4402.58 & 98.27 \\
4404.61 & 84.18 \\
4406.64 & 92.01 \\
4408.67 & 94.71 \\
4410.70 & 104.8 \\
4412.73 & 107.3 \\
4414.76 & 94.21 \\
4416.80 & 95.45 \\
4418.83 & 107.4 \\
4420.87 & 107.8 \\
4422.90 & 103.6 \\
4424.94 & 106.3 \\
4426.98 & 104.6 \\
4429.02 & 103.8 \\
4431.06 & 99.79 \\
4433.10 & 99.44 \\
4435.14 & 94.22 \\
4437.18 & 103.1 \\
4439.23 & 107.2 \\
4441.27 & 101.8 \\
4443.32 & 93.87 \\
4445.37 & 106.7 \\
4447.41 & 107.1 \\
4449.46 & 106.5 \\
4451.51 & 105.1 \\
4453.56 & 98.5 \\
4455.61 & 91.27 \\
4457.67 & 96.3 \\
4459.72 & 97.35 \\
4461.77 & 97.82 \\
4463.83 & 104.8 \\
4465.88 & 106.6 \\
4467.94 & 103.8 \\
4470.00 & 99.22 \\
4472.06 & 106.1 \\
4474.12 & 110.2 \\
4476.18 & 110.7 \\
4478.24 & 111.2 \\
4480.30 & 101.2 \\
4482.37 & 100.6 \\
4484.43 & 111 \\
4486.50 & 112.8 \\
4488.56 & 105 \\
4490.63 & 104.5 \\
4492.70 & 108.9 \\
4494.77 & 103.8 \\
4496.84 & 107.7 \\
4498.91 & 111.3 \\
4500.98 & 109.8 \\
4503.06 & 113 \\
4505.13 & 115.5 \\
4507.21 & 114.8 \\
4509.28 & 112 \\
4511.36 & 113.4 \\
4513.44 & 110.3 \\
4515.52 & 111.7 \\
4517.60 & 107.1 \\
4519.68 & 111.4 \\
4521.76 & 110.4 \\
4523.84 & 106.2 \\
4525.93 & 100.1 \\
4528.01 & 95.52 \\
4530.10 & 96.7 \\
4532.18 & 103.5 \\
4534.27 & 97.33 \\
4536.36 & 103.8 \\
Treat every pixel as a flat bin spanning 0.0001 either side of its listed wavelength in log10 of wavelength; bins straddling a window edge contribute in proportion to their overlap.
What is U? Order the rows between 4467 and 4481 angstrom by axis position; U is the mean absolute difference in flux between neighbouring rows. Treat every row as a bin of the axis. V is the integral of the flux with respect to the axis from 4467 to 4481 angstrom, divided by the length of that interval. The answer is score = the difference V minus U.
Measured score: 102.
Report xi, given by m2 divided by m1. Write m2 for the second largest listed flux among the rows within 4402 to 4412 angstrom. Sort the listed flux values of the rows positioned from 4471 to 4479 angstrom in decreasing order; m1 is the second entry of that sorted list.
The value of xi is 0.89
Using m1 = 110.7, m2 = 98.27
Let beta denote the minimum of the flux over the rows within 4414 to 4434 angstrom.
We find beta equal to 94.21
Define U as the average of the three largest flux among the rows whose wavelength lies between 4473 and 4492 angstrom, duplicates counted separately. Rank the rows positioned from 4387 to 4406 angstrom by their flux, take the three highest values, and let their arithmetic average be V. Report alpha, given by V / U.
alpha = 0.88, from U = 112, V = 98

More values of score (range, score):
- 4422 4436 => 99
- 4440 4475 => 98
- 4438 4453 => 99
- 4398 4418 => 89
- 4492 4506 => 107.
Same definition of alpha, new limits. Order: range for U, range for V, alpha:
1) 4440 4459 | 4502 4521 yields 1.07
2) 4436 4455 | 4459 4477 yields 1.02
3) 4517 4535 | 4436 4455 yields 0.98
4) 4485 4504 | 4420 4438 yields 0.95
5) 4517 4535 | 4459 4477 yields 1.00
